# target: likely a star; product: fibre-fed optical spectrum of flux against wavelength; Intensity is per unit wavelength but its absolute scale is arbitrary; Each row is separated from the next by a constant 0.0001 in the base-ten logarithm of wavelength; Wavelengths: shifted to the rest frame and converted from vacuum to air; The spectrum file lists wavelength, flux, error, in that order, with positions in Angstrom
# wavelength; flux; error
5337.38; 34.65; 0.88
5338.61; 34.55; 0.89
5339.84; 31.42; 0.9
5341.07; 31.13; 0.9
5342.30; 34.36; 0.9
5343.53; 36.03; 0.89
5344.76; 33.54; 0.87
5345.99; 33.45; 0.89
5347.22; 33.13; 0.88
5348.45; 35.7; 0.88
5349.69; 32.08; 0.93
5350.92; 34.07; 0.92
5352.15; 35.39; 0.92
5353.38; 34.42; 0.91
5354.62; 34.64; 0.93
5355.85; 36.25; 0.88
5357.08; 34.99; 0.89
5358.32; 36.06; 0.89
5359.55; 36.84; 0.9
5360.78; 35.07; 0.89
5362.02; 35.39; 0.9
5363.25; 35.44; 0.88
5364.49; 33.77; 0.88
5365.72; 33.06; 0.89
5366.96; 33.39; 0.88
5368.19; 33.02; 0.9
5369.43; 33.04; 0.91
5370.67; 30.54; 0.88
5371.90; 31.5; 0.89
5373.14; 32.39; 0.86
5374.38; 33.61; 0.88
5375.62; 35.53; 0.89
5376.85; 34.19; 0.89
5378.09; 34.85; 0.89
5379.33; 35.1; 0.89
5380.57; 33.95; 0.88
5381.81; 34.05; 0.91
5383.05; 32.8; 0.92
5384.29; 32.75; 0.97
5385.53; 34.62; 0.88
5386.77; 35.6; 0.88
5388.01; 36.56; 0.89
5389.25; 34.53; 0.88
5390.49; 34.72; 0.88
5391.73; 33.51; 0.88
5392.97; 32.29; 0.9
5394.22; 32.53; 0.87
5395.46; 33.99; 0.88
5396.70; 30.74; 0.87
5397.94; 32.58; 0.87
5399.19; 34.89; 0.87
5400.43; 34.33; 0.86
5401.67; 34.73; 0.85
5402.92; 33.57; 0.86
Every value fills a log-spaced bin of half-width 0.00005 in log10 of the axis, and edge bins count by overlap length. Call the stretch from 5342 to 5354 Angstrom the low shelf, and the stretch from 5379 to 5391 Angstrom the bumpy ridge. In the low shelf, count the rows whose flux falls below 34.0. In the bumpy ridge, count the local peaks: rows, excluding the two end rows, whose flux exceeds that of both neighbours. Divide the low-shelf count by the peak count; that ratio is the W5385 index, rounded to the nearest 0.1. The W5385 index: 2.0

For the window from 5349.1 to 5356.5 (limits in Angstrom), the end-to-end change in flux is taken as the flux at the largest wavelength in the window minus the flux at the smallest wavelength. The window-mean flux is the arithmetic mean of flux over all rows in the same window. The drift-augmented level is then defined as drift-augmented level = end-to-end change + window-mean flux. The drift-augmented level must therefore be 39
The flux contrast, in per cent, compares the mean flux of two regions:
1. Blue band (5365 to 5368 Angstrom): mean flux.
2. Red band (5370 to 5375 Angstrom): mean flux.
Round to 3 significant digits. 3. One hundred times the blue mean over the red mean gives 104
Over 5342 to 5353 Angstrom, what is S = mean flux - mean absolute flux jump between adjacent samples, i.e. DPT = 32.4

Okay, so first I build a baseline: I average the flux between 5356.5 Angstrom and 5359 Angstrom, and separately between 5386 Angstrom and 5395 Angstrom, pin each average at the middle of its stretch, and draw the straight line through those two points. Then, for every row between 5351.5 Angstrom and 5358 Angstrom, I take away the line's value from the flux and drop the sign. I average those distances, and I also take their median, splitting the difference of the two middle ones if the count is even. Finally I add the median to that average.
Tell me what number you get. 1.4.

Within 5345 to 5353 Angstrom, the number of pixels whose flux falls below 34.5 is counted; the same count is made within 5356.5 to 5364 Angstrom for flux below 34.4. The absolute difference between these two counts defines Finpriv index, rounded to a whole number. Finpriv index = 4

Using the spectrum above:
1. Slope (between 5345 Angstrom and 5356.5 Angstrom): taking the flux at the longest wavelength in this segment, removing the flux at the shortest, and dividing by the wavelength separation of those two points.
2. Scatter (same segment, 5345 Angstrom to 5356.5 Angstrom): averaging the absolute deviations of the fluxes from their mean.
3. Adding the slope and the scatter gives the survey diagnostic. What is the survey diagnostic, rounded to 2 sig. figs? 1.3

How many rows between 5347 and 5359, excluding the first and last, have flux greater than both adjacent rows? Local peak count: 3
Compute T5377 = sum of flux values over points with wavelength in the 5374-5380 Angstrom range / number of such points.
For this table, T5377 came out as 34.7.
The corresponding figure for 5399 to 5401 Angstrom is 34.6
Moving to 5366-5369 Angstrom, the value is 33.2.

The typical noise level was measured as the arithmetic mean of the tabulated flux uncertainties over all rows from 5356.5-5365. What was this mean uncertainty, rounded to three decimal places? 0.890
